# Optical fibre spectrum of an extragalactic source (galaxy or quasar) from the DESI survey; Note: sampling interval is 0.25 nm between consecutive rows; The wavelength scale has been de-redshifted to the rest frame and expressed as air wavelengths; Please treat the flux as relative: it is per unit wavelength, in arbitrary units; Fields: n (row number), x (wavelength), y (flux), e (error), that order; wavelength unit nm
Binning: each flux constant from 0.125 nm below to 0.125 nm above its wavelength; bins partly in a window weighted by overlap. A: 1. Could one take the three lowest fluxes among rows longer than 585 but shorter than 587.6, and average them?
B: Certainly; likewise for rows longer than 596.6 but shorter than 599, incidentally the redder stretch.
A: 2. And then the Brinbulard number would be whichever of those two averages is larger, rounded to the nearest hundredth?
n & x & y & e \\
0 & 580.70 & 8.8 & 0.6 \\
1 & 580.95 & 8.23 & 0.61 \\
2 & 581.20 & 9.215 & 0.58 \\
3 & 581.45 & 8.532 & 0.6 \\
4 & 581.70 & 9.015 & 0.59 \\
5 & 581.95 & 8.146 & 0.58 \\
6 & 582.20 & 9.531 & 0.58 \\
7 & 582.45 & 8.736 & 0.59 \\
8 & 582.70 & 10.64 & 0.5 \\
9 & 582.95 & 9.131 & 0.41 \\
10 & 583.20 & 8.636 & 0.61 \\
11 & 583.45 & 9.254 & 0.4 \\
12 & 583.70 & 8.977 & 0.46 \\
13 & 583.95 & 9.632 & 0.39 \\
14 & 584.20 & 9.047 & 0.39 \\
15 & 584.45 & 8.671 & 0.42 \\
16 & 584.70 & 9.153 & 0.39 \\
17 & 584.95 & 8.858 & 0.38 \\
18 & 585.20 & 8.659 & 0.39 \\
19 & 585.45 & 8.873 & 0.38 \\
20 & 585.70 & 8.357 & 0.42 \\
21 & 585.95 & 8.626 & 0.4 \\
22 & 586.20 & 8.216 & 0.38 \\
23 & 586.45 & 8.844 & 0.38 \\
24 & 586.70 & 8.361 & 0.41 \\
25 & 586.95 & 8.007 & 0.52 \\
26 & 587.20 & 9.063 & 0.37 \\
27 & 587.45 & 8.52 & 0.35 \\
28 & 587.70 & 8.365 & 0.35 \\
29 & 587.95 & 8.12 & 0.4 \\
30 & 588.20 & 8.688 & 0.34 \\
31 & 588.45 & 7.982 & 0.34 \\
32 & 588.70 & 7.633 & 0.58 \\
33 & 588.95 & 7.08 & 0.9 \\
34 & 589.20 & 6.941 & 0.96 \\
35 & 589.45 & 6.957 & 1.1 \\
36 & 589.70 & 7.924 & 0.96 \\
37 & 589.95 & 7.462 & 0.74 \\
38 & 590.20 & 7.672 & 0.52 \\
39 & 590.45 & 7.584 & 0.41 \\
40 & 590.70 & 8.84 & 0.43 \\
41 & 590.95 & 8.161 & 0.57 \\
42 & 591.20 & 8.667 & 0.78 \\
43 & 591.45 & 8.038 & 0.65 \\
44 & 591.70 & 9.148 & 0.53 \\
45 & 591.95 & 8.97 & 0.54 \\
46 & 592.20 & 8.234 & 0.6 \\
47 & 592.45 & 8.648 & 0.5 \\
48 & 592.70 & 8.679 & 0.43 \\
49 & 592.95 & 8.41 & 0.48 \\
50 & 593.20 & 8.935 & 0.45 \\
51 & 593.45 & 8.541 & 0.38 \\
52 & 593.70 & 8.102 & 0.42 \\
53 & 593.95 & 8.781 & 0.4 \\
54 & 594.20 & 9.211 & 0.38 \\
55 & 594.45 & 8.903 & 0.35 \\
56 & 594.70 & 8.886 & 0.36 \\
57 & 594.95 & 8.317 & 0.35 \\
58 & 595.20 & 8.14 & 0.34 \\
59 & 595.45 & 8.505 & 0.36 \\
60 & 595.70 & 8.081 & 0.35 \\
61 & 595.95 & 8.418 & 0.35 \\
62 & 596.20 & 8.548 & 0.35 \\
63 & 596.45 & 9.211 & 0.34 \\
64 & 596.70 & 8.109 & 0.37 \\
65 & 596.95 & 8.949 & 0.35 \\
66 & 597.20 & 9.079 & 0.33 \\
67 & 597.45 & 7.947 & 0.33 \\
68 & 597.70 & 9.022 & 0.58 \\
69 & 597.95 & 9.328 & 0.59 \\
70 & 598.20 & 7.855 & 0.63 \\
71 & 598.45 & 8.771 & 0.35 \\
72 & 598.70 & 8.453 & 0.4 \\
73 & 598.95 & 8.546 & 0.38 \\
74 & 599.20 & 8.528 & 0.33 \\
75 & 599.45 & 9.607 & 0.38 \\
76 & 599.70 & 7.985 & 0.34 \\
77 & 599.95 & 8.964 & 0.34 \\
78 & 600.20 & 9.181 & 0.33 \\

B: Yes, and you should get 8.19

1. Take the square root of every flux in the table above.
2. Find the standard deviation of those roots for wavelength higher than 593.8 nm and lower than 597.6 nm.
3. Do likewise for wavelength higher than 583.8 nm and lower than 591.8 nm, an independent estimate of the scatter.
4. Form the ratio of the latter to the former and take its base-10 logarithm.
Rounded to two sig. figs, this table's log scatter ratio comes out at 0.21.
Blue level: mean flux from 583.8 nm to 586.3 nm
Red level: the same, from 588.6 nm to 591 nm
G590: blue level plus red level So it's 16.4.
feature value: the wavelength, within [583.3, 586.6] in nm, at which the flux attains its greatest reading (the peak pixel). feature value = 583.95 nm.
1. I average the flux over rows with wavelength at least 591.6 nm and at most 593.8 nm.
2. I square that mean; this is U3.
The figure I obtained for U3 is 74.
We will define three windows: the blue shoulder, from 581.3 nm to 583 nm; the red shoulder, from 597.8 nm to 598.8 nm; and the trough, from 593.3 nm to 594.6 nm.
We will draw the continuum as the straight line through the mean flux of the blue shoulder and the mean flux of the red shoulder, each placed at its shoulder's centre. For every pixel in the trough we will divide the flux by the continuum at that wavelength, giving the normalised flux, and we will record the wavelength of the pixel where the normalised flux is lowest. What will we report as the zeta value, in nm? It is 593.70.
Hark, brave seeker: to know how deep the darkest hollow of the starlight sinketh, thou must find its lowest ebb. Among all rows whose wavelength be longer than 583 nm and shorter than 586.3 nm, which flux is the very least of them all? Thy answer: 8.216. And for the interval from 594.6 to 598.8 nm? 7.855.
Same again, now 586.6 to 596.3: 6.941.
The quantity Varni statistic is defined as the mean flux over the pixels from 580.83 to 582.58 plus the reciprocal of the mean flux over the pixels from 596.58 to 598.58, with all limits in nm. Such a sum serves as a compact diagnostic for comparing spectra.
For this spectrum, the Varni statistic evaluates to 8.89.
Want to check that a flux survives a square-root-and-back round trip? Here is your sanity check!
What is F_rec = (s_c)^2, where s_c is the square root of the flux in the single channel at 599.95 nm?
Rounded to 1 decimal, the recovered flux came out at 9.0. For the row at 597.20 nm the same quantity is 9.1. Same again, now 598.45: 8.8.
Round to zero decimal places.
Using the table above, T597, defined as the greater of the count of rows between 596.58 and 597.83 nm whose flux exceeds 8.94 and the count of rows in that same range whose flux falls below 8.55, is 3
